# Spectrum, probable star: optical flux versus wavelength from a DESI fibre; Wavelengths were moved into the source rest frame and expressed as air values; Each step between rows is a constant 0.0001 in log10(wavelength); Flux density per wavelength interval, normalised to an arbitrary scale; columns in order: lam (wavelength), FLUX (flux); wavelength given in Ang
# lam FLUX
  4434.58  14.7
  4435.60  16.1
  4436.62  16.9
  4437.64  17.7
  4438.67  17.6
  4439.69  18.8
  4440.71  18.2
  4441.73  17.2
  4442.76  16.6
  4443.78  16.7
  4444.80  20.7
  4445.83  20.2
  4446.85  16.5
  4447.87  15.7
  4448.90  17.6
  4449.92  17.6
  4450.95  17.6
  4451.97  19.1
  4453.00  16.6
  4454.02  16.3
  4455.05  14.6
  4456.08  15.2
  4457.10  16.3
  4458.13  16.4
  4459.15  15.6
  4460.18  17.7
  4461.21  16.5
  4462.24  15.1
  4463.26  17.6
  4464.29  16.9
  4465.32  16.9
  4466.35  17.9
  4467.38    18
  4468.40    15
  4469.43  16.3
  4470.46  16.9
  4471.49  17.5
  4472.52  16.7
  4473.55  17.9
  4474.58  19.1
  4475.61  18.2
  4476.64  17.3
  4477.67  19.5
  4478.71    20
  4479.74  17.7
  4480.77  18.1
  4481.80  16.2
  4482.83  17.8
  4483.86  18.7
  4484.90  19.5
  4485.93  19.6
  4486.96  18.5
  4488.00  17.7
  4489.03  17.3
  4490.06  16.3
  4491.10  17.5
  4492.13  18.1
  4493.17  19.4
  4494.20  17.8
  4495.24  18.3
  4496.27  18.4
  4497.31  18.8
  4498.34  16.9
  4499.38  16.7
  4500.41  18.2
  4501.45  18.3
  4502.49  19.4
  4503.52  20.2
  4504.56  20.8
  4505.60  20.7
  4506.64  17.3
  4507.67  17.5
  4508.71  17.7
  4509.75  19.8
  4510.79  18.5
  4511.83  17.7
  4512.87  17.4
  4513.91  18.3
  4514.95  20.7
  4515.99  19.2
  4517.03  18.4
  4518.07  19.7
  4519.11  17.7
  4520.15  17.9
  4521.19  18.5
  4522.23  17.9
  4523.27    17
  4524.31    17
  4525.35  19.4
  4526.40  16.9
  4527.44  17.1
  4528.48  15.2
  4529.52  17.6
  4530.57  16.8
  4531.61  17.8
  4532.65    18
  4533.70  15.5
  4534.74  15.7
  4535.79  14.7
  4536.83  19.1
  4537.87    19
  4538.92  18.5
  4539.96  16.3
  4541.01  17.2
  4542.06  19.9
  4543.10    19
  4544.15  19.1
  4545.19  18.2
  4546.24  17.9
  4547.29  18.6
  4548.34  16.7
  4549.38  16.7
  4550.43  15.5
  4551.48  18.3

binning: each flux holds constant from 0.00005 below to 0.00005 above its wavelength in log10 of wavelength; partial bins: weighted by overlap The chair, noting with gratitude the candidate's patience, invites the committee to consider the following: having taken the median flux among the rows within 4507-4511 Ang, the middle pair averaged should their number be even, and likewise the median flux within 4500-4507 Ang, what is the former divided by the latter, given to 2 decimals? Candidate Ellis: 0.93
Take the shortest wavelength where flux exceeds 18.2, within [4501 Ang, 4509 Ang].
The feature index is 4501.45 Ang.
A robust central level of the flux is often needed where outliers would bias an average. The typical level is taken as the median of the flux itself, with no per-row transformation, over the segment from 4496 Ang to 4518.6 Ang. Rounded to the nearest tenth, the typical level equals 18.4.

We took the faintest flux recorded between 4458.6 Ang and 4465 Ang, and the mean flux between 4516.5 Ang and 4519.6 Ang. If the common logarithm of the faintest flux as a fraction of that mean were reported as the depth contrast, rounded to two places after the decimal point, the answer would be -0.09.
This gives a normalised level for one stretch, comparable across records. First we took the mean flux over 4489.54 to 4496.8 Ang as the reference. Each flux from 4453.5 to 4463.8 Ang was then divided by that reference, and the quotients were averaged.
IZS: 0.90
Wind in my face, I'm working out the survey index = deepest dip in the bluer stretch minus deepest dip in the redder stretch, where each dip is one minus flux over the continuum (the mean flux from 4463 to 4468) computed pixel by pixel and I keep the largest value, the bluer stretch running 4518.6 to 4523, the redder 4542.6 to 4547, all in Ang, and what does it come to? 0.01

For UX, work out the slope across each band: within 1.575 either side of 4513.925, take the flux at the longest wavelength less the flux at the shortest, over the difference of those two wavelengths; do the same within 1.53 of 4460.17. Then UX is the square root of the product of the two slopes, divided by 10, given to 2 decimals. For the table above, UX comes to 0.08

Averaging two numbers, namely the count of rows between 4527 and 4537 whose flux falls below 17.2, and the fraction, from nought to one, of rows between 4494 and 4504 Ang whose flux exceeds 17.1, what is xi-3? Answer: 3.4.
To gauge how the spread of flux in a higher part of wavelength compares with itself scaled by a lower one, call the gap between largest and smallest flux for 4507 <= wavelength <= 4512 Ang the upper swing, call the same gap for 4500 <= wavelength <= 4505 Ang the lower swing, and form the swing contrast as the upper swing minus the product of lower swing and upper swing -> -3.7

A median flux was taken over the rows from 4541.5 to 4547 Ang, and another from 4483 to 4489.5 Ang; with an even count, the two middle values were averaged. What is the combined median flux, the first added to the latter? 37.6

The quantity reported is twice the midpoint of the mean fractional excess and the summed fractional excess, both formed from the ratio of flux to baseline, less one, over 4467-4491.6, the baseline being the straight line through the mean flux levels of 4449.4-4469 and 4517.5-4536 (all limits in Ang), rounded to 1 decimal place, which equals 1.4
